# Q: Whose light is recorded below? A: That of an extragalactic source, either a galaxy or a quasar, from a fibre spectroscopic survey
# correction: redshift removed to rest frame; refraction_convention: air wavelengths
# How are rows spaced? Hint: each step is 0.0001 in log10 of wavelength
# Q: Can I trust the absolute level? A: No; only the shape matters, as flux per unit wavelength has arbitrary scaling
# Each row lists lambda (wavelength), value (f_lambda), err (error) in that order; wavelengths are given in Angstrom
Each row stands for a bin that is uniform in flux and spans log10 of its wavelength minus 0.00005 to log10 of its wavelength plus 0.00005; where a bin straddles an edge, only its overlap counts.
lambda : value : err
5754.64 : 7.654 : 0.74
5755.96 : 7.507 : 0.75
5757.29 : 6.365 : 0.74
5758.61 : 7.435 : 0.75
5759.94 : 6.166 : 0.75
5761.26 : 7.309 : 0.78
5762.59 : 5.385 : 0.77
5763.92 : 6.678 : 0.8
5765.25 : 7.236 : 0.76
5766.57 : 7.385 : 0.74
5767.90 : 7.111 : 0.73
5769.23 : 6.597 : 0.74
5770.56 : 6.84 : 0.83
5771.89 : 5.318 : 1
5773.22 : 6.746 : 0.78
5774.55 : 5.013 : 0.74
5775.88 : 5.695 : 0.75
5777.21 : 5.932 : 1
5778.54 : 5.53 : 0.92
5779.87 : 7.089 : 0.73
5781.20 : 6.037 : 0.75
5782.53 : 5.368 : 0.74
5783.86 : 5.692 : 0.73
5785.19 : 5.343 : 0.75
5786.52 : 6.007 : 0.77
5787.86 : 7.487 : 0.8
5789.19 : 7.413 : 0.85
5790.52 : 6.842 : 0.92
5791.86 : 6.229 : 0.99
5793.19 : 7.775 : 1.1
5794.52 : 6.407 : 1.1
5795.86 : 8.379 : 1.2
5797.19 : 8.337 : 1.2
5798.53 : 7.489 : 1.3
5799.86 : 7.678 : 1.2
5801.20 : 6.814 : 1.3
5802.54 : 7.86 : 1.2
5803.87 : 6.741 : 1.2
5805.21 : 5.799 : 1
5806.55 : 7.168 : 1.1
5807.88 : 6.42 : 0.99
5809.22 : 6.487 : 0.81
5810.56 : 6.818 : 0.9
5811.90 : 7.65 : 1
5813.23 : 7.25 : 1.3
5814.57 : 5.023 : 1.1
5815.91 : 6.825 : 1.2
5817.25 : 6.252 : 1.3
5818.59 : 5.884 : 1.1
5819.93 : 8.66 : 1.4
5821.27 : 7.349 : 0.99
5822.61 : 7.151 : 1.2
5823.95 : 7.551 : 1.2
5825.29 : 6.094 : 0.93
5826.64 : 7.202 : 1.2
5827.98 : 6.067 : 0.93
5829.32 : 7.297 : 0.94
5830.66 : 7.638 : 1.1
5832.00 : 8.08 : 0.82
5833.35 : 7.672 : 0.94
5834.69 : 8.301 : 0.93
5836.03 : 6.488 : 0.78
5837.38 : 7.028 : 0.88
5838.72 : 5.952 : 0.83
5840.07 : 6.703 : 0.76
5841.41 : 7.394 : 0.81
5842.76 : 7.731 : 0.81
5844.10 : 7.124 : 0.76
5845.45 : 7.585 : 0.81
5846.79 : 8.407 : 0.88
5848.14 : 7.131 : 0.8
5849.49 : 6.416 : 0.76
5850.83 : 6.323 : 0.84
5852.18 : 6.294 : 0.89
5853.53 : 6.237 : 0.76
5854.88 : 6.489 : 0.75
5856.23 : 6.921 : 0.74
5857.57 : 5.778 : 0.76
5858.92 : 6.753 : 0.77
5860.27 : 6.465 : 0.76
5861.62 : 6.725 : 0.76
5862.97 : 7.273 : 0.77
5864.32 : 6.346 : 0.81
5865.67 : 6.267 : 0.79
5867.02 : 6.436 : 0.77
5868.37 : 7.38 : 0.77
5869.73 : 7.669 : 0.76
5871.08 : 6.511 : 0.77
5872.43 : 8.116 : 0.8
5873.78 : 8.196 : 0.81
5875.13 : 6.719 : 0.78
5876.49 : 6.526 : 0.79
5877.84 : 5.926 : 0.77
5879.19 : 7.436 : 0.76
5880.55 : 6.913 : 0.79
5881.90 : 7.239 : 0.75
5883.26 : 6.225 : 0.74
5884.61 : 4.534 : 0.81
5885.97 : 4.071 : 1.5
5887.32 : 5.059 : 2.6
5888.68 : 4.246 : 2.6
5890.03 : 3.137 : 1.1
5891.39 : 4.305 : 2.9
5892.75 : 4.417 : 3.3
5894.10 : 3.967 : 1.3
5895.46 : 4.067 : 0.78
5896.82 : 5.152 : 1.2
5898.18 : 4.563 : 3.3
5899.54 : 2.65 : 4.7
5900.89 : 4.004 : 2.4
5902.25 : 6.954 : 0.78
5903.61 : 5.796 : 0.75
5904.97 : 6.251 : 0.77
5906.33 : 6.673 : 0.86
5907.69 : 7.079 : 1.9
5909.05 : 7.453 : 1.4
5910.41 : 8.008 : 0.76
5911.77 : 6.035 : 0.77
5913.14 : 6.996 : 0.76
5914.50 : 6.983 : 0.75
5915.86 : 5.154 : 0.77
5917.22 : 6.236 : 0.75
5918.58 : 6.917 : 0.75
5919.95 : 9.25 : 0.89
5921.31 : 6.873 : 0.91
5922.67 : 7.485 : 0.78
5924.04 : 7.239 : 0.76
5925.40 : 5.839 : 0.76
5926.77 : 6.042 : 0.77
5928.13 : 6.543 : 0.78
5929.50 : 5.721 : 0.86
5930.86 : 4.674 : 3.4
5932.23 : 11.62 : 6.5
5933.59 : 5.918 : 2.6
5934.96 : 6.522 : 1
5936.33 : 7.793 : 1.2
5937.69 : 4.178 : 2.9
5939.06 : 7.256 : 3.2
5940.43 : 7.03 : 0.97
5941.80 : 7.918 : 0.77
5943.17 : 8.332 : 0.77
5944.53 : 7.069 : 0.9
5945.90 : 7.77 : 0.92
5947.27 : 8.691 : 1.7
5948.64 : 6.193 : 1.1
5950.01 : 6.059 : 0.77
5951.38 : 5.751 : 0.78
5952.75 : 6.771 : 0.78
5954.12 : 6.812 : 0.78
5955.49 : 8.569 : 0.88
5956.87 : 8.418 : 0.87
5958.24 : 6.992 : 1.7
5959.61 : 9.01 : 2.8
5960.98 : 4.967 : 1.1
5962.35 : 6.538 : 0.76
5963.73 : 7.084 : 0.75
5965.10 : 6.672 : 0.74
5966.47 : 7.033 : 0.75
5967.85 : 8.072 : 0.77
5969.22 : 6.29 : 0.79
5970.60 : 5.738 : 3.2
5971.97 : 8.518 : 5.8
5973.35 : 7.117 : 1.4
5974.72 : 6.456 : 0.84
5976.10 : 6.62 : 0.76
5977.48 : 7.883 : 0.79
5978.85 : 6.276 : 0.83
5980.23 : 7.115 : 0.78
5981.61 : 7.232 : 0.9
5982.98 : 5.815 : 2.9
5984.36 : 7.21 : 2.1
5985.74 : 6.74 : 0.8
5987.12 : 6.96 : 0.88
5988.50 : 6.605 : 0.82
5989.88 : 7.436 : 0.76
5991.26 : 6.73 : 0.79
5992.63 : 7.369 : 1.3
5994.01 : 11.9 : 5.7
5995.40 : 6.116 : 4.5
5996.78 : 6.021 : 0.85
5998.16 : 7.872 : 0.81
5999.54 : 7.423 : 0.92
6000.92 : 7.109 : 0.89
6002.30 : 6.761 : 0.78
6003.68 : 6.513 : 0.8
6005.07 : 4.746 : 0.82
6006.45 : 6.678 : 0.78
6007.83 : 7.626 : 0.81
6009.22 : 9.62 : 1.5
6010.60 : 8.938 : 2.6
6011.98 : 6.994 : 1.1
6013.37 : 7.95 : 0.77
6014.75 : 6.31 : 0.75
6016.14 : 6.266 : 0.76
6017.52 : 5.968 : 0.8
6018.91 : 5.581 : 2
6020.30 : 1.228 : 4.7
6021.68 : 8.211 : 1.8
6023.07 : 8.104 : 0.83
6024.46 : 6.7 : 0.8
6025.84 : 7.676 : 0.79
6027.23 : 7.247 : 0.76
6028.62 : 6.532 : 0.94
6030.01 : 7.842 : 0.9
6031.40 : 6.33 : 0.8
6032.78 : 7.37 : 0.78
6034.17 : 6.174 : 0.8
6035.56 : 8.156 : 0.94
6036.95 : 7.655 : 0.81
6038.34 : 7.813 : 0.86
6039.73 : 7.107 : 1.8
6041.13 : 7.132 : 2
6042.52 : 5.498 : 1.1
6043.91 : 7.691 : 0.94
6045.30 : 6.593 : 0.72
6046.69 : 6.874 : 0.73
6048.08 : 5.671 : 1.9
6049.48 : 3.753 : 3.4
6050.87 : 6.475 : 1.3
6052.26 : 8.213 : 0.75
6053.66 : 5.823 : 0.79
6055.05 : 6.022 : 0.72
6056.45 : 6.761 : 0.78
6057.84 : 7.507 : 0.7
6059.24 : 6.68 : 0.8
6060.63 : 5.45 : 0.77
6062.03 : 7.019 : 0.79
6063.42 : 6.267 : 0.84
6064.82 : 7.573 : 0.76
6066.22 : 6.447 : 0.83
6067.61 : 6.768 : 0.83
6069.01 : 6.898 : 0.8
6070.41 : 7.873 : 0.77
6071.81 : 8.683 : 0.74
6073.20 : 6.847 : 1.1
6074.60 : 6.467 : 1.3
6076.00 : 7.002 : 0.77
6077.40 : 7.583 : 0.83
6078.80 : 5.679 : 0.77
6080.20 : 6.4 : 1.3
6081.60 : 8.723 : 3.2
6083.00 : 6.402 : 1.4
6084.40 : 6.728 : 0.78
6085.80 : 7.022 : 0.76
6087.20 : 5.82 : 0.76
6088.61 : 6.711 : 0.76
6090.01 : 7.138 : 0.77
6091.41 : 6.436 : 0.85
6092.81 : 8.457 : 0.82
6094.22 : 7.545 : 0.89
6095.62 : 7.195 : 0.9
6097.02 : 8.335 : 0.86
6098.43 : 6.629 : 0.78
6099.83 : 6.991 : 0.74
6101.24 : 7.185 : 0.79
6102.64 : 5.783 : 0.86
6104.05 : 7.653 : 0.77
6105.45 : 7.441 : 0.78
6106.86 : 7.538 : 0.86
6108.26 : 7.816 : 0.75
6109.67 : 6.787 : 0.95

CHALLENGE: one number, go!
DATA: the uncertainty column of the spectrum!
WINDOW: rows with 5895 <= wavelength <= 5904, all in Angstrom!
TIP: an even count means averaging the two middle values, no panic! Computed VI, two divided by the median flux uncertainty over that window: 1.7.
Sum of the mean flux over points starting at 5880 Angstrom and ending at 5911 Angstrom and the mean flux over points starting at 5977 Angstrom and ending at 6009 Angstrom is 12.4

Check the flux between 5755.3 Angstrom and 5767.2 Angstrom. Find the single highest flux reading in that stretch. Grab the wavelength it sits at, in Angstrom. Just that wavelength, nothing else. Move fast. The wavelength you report 5755.96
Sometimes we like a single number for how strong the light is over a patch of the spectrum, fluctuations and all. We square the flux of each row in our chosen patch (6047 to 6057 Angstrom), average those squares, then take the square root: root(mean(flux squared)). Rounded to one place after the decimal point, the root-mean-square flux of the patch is 6.2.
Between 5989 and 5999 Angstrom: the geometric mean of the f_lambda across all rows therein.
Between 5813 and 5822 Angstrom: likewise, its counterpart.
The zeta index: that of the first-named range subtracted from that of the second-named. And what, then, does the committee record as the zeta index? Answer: -0.79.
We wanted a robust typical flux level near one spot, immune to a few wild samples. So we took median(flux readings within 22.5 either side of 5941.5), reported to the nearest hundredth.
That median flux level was 6.99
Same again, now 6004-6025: 6.70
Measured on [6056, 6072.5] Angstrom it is 6.83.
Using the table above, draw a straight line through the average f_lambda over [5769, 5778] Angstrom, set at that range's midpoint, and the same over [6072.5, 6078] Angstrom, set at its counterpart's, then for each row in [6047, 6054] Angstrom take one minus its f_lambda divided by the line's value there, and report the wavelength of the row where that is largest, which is 6049.48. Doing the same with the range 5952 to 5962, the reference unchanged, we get 5960.98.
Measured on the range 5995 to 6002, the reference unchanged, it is 5996.78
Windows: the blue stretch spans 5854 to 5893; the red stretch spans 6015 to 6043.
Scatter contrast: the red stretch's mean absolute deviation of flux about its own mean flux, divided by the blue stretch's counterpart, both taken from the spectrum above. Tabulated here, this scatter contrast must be 1.0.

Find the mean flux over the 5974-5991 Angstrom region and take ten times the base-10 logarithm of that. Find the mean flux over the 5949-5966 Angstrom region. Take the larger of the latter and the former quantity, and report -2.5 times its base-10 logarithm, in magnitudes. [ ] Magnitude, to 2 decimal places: -2.31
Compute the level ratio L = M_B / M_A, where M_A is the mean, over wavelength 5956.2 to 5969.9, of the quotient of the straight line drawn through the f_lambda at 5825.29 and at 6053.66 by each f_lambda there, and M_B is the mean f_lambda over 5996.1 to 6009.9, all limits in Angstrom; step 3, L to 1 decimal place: 8.2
